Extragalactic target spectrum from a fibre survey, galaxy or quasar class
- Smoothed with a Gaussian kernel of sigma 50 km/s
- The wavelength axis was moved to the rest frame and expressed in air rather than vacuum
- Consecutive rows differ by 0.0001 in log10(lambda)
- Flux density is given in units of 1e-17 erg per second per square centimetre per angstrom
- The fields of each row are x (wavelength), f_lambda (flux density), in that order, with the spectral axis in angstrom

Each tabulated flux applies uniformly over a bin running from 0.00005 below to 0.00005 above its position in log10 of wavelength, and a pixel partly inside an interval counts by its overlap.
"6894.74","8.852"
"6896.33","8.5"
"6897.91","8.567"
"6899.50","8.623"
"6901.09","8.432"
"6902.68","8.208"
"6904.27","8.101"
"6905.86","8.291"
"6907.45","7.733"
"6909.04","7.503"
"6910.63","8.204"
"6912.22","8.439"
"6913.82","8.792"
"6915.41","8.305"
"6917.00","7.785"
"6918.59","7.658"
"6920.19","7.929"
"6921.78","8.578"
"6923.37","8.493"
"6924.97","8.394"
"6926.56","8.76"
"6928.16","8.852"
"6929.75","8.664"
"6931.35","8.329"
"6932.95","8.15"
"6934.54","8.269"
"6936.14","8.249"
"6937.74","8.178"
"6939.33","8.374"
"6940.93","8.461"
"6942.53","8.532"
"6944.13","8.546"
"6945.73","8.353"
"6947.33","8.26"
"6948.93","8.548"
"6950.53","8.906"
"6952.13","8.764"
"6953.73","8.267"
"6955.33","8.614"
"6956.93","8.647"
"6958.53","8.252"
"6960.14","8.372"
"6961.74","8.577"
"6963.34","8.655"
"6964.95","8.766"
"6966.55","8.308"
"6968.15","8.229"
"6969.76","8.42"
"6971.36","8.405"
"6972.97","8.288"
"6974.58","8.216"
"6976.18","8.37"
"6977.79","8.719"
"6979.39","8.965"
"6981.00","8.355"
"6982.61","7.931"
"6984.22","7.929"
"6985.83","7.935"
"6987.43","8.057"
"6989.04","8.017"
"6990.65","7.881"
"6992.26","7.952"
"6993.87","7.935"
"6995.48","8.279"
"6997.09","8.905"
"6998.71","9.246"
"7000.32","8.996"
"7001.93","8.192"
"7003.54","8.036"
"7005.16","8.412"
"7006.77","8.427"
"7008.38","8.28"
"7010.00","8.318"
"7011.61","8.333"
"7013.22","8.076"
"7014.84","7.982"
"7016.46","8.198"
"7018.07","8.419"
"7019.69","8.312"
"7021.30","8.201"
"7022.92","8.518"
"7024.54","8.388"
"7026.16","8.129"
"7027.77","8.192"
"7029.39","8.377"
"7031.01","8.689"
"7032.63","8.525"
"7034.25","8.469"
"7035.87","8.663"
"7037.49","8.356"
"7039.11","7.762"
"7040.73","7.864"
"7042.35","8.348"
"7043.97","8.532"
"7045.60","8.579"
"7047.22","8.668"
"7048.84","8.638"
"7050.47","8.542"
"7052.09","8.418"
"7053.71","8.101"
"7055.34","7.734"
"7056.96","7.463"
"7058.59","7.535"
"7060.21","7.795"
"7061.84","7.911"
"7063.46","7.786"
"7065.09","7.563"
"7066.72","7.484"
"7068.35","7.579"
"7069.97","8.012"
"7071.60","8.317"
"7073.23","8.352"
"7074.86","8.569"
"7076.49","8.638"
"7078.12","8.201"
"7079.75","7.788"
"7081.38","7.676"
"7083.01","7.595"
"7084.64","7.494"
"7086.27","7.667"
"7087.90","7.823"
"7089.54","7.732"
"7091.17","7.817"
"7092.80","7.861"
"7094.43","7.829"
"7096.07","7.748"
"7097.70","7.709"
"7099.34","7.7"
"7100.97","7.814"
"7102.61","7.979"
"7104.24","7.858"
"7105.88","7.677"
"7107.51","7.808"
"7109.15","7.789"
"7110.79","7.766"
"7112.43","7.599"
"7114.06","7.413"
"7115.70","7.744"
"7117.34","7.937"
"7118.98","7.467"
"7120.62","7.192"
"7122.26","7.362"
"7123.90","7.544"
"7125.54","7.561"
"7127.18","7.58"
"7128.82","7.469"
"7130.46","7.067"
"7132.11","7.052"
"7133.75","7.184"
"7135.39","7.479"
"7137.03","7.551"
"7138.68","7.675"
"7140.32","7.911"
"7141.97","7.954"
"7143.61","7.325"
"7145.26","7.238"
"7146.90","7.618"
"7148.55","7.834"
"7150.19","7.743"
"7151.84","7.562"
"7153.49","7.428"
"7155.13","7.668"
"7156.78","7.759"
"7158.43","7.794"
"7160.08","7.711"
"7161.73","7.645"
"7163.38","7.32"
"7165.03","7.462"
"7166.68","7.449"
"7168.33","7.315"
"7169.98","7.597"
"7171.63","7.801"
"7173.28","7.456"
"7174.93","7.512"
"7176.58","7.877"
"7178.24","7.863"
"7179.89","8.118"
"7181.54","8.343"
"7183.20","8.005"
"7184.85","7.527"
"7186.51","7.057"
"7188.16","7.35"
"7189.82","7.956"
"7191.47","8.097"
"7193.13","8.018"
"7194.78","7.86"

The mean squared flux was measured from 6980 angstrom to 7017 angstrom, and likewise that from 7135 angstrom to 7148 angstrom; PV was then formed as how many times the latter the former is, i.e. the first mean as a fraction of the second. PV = 1.18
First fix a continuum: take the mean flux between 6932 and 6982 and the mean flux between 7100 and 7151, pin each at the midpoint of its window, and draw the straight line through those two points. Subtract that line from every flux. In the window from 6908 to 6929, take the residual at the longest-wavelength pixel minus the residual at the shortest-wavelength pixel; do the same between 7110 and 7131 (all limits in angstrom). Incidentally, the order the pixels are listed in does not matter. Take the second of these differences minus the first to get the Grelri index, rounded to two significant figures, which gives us -2.0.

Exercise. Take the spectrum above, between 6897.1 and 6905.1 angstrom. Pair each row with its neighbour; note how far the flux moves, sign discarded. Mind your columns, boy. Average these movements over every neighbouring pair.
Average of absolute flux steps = 0.14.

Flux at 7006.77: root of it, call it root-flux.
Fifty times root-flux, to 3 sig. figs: 145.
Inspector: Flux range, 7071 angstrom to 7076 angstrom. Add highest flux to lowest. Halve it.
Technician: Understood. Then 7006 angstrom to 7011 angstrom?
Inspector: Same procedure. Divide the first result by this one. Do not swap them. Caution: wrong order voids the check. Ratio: 1.01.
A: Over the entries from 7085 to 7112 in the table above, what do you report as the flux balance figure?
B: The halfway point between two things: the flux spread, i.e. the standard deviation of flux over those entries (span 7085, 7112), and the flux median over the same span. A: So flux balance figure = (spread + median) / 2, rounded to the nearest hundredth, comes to 3.94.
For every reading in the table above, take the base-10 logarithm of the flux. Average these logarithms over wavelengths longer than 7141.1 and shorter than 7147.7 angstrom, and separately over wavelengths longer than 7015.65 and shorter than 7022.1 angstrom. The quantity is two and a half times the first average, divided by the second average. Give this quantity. 2.39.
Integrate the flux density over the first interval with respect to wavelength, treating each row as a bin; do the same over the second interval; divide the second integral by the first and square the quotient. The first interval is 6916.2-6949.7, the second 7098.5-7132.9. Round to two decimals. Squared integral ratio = 0.87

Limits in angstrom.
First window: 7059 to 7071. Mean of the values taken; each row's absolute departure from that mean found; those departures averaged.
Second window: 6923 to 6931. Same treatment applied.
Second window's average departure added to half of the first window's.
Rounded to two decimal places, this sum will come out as 0.23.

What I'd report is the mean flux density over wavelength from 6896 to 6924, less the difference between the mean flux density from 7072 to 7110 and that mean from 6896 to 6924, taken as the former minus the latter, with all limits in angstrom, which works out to 8.6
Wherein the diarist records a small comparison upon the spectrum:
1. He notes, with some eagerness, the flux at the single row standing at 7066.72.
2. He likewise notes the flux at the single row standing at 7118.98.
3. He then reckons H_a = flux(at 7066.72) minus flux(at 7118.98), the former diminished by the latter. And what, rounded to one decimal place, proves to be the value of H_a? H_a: 0.0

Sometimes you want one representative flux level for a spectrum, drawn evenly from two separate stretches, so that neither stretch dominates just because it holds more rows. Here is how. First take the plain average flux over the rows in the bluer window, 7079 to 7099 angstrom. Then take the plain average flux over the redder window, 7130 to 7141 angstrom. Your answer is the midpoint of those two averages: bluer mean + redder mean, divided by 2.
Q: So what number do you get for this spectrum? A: 7.57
